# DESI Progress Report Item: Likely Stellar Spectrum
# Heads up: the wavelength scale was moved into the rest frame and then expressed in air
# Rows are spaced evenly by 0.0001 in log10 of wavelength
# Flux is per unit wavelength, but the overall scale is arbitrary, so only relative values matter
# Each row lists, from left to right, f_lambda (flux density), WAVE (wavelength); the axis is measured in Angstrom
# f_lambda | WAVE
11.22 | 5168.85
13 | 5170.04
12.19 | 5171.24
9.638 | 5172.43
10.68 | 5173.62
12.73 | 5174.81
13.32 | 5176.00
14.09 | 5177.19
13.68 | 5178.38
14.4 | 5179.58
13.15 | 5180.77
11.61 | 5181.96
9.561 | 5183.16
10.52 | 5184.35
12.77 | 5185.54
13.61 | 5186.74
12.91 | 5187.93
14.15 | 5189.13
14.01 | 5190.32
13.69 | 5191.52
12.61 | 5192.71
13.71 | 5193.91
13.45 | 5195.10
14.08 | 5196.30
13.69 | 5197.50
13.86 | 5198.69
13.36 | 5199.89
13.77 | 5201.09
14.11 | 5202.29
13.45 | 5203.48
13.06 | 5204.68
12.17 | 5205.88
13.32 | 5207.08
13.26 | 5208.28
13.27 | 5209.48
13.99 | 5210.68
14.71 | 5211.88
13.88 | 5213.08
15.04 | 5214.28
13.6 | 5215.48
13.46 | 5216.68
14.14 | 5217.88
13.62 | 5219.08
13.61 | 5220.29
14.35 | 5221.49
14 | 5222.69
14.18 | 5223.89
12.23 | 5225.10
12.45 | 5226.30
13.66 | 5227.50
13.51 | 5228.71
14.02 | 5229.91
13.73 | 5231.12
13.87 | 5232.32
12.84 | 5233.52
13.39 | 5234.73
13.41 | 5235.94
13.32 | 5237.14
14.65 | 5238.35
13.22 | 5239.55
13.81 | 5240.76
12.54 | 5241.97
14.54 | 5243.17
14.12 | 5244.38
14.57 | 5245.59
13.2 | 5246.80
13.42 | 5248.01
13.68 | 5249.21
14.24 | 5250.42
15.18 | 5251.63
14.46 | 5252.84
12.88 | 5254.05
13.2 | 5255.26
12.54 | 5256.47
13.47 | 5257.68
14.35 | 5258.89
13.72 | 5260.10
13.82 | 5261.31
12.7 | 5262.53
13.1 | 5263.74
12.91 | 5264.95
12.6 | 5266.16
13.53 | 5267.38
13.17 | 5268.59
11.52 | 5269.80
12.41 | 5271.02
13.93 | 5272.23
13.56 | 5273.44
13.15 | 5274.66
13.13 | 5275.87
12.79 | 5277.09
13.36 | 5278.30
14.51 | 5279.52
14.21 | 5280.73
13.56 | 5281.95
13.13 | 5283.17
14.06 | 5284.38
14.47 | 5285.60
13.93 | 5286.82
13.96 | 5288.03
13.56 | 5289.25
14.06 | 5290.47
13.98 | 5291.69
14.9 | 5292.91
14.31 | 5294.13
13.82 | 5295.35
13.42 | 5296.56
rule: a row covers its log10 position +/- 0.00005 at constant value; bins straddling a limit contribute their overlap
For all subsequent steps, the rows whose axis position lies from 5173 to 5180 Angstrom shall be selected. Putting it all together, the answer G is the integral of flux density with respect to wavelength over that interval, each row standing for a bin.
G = 92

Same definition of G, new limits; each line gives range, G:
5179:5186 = 84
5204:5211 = 92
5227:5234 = 95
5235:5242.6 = 103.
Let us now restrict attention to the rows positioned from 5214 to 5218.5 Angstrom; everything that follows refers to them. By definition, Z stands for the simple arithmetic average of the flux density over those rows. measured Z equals 14.1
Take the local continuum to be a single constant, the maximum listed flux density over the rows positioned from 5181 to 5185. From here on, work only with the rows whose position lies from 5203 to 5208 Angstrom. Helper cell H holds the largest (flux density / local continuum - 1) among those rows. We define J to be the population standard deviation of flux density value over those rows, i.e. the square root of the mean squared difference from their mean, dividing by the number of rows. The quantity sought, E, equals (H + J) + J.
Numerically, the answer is 1.16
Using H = 0.16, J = 0.50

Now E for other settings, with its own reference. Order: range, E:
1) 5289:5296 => 1.13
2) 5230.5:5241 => 1.23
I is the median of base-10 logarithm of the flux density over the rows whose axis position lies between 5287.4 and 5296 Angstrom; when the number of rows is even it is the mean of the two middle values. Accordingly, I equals 1.15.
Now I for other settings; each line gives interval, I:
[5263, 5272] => 1.11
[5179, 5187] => 1.11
